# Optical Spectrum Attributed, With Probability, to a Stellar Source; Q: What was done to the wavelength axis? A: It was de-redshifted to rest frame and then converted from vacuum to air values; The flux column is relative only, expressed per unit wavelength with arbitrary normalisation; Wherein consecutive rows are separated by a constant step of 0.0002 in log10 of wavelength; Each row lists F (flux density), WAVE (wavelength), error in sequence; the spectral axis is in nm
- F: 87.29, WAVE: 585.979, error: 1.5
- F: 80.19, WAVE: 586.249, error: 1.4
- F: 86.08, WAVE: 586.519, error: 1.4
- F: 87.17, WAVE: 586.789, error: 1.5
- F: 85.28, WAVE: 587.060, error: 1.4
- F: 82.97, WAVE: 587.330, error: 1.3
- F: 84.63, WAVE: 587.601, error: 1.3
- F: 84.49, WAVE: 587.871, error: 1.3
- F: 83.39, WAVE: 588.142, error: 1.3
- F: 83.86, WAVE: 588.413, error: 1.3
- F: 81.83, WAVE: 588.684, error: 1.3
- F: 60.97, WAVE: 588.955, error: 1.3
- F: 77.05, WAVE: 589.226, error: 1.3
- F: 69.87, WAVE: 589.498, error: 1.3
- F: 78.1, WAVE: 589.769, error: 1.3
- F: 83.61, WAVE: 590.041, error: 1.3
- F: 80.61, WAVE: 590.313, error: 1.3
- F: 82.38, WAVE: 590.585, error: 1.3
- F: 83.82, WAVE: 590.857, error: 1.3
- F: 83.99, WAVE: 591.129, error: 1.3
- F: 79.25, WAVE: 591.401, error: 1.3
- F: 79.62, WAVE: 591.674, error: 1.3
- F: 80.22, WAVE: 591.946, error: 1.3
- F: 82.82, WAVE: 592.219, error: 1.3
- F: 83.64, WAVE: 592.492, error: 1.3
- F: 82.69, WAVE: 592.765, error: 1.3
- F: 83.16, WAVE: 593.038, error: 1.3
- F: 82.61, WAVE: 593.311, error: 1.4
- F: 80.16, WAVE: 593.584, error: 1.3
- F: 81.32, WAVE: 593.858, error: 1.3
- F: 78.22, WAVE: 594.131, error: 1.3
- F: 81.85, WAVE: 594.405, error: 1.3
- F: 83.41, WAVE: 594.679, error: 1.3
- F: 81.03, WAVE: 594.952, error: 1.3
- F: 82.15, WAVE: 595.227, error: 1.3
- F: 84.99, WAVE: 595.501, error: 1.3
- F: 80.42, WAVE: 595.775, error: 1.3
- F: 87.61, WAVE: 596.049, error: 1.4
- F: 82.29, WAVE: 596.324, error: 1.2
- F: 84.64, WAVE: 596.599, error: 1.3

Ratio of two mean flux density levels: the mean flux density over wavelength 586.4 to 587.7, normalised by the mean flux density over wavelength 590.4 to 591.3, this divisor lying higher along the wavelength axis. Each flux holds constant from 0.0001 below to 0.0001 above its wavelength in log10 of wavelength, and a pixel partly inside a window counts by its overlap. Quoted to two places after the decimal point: 1.02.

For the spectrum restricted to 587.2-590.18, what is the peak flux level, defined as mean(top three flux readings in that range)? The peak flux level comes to 84.3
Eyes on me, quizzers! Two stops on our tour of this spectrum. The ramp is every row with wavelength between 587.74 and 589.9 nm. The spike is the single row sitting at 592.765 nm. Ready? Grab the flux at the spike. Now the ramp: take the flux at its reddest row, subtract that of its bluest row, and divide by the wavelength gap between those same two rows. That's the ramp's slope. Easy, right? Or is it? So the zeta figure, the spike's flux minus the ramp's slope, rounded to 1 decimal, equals 86.1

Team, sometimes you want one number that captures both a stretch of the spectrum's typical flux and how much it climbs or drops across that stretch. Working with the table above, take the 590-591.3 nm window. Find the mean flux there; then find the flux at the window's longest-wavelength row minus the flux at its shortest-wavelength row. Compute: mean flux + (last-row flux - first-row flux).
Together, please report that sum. 83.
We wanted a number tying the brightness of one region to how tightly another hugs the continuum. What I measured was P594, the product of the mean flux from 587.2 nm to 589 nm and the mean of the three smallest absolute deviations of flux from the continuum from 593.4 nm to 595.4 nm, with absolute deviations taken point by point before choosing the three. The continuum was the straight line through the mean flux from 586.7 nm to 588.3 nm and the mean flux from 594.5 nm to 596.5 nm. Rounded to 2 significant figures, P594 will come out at 71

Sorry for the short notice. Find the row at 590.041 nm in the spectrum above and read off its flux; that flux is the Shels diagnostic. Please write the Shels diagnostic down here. 83.61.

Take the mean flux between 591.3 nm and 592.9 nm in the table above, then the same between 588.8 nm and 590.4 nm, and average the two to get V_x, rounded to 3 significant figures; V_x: 78.2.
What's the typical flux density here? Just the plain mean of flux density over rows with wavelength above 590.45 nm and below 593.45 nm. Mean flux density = 82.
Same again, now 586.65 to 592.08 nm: 81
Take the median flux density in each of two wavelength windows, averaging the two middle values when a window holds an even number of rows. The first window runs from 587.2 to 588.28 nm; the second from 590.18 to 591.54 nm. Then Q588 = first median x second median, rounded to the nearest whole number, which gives 6915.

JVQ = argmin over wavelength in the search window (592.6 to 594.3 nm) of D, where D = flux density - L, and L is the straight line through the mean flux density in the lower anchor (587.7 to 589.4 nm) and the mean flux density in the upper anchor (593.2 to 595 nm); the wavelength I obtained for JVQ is 594.131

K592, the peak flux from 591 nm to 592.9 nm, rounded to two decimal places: 83.99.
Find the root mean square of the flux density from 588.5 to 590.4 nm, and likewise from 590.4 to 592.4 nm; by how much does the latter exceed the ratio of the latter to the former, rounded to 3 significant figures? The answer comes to 80.7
